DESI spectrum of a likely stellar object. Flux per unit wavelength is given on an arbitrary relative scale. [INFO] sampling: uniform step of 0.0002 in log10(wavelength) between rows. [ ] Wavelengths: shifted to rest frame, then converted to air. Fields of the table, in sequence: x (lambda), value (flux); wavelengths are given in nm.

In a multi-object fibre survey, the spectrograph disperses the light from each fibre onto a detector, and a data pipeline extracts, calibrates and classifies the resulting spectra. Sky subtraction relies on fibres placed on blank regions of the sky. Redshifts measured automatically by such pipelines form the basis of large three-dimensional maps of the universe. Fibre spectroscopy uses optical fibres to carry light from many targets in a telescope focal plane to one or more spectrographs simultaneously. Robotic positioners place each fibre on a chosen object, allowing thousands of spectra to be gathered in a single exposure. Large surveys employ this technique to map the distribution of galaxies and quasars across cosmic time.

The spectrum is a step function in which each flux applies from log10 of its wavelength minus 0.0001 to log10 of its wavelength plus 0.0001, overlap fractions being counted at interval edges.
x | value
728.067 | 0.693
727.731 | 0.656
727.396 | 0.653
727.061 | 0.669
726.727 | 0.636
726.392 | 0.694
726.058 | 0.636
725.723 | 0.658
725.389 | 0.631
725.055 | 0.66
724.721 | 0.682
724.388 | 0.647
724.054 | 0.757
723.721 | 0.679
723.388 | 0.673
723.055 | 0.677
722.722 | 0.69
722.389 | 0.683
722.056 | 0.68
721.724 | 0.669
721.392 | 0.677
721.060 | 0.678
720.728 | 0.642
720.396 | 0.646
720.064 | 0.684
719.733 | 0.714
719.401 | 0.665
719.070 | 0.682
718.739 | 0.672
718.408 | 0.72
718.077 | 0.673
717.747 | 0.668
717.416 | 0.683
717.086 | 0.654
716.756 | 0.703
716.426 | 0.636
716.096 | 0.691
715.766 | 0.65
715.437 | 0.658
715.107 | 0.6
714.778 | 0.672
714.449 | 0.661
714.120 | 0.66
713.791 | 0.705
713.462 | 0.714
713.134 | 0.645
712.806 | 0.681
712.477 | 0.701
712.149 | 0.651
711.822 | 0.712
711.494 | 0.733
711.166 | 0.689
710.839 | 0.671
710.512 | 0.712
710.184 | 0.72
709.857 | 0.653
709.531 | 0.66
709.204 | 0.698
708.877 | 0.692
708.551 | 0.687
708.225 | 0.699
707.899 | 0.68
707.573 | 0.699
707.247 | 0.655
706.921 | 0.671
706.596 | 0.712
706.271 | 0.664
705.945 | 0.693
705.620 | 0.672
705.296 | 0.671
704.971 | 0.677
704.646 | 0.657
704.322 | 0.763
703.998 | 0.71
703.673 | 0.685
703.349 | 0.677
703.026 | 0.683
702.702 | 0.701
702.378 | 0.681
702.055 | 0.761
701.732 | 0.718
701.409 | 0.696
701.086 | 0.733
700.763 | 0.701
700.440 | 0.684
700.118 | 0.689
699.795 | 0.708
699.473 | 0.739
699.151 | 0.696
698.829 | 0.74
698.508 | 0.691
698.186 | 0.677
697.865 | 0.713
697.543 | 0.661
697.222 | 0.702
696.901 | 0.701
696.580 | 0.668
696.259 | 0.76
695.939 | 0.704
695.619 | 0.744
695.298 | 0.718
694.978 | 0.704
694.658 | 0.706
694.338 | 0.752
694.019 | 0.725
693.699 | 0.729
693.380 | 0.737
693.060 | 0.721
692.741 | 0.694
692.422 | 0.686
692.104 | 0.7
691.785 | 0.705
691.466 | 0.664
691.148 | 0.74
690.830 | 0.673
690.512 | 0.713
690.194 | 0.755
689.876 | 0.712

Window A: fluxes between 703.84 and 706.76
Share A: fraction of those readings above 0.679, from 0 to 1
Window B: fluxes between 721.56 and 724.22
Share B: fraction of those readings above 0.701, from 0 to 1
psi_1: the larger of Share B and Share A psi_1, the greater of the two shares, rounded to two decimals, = 0.44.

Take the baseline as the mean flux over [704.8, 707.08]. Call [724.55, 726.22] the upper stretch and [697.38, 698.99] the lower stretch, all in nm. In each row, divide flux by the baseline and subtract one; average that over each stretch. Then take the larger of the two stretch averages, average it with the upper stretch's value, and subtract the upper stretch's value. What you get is 0.032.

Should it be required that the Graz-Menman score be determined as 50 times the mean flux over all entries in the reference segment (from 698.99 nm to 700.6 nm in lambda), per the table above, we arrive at 35.2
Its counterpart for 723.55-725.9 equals 33.7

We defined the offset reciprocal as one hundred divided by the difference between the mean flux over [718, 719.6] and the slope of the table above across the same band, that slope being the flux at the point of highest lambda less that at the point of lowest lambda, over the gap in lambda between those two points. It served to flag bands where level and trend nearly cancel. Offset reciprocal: 145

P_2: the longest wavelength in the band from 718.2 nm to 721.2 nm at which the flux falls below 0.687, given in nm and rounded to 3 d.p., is 721.060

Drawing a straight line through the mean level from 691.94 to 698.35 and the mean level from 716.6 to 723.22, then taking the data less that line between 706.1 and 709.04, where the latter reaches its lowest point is 707.247 nm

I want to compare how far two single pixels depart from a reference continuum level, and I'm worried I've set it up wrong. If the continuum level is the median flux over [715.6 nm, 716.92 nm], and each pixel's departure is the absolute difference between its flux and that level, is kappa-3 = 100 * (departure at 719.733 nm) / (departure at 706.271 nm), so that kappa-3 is 669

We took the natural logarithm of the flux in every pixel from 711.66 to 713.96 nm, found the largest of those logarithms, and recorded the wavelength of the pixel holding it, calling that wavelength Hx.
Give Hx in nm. 713.462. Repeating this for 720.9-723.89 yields 722.722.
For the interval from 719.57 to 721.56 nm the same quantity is 719.733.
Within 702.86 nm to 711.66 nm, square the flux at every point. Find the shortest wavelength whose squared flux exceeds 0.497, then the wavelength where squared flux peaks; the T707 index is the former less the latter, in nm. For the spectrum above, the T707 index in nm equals -0.32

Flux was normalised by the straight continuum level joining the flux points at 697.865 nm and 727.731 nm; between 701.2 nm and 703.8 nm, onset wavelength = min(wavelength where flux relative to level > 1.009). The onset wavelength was 701.732 nm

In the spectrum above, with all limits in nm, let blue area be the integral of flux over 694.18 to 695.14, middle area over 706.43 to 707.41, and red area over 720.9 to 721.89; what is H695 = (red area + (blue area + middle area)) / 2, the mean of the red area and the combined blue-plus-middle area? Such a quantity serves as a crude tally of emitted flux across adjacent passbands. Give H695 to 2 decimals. 1.01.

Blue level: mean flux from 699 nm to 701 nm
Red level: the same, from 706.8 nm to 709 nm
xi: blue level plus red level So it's 1.39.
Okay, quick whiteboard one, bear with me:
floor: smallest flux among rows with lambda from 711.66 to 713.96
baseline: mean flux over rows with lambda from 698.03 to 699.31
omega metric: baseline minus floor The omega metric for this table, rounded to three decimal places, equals 0.056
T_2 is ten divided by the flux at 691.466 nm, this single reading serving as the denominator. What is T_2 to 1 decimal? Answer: 15.1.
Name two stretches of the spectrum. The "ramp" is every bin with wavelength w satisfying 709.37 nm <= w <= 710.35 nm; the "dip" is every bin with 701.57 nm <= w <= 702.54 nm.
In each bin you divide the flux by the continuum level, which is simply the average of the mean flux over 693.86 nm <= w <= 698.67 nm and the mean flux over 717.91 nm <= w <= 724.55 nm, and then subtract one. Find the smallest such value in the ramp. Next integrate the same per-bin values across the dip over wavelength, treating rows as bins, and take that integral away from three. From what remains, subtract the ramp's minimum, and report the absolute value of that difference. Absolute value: 3.02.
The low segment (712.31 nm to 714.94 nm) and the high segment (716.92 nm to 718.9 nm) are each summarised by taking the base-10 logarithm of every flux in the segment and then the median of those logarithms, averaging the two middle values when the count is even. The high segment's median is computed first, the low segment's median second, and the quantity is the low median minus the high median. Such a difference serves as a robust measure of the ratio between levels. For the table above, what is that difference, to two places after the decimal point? 0.00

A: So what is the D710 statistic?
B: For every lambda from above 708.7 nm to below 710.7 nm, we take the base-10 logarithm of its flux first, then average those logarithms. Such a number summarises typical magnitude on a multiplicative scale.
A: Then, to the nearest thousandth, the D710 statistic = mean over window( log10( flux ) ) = -0.162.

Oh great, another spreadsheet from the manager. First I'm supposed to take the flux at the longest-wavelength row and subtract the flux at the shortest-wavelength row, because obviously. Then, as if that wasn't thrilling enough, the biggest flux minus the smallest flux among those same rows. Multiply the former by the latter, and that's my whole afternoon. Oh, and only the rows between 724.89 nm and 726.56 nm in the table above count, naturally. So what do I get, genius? 0.0021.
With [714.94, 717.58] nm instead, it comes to 0.0085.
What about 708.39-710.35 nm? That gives 0.0022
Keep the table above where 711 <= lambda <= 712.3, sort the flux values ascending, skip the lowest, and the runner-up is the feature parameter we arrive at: 0.689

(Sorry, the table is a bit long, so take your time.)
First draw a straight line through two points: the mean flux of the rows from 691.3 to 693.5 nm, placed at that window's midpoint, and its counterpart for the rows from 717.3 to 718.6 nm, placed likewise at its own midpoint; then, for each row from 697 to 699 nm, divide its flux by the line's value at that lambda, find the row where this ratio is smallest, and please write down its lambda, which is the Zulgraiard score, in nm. 697.543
